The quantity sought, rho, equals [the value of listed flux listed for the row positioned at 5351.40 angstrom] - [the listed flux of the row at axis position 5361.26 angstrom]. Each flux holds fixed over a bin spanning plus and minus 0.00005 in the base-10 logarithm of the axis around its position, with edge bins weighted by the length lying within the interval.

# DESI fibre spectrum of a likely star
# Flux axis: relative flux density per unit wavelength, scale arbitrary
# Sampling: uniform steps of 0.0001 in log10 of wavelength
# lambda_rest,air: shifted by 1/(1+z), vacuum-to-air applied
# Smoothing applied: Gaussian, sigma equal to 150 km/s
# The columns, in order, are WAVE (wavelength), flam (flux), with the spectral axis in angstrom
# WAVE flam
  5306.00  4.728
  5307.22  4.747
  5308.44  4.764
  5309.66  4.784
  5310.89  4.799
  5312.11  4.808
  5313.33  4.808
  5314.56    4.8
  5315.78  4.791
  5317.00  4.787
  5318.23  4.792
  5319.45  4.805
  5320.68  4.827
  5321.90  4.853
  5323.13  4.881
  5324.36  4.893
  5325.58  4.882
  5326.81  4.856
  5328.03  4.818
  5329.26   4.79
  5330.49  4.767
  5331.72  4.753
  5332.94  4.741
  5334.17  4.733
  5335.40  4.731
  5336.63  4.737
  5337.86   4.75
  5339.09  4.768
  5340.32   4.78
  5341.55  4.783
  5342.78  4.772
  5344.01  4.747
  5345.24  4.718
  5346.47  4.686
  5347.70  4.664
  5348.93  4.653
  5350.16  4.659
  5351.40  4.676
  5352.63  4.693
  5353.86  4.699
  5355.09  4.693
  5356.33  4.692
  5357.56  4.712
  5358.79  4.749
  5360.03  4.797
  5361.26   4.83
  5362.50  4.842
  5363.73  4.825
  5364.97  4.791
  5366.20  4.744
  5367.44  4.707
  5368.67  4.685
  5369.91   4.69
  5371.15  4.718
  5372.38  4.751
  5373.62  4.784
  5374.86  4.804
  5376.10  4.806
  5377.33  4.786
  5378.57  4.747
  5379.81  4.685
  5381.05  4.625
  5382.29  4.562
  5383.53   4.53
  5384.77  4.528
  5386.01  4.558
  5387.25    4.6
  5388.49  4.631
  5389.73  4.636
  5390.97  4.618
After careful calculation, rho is -0.15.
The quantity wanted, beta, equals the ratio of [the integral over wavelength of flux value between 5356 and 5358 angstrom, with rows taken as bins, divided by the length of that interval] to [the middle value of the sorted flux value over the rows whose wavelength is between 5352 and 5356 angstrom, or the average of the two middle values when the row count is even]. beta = 1.00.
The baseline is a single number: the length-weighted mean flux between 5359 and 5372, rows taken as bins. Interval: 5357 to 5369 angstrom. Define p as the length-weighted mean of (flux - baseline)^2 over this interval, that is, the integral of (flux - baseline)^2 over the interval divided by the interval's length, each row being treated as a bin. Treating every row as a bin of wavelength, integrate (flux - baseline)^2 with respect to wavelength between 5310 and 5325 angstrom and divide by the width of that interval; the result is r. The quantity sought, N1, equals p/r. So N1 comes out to 0.6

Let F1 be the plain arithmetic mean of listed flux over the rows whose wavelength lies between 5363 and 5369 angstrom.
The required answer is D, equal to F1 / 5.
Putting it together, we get 0.950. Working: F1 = 4.75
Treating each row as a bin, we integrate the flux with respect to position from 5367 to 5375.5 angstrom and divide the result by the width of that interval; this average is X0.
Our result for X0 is 4.73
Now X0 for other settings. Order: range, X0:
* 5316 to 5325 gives 4.83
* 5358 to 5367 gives 4.79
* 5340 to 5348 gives 4.74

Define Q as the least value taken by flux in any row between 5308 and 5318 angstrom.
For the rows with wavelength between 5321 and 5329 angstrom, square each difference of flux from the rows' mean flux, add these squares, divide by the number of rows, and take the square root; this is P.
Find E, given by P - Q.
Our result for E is -4.74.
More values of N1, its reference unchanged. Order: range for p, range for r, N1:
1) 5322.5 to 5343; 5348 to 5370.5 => 0.8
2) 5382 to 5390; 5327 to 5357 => 11.5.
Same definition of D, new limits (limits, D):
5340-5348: 0.947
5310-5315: 0.961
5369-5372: 0.941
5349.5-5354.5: 0.936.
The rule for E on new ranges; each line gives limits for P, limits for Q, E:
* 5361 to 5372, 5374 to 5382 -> -4.57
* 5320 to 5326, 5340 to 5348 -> -4.64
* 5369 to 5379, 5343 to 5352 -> -4.61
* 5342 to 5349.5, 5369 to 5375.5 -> -4.65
